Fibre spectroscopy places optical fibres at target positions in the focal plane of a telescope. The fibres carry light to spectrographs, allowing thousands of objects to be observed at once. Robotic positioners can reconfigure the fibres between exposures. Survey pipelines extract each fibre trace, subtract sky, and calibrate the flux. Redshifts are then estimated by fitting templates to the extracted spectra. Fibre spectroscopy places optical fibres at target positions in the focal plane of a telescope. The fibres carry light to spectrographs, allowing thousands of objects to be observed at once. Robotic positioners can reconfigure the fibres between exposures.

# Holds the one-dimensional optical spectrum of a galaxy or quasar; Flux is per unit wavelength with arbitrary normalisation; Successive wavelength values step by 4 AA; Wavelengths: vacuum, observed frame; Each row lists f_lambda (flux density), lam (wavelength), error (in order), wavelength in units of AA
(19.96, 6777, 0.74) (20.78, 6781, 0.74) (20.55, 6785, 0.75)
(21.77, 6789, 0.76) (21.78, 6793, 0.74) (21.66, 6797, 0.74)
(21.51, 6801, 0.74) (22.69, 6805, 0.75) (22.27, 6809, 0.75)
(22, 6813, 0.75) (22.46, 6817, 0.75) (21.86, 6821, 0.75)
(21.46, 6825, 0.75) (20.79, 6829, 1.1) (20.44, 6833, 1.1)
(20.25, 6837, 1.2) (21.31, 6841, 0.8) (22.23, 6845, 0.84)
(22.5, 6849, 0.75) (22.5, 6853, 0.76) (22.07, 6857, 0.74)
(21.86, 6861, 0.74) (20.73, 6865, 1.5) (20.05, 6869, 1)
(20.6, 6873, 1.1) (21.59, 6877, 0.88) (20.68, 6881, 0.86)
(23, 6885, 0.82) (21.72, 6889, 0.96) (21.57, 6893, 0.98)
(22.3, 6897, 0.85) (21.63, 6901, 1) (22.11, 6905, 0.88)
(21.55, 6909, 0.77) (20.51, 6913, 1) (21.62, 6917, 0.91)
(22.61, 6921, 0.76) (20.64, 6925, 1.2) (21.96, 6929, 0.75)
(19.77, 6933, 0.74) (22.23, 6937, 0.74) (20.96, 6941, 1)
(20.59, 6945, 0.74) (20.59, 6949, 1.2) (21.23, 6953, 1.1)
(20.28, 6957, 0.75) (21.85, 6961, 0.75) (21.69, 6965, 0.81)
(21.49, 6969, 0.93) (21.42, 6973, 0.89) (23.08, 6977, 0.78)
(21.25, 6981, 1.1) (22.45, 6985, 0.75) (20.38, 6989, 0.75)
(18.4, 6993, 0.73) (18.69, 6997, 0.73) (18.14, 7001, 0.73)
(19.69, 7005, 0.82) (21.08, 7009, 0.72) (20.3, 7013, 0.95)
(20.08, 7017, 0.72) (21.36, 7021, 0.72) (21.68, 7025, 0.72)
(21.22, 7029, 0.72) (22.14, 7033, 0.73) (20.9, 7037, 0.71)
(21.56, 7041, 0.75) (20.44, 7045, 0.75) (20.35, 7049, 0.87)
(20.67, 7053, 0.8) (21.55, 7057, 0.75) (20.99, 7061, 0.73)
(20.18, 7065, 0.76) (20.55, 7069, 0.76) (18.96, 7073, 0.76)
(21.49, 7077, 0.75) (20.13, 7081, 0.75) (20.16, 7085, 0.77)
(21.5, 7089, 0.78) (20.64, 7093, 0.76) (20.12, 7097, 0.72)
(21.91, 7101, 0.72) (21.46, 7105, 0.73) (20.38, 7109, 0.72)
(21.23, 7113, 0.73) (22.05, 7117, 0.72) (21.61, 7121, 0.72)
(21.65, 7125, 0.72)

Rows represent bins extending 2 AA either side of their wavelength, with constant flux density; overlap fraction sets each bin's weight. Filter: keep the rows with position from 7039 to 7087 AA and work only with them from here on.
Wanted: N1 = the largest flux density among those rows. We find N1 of 21.56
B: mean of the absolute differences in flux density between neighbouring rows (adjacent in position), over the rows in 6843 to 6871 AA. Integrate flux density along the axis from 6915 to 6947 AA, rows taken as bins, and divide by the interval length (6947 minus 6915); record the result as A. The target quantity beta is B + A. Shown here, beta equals 21.8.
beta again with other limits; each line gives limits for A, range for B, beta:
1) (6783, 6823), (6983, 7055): 22.8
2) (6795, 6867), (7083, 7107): 22.7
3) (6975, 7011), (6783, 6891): 21.0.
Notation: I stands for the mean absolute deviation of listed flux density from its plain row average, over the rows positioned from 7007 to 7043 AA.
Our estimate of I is 0.49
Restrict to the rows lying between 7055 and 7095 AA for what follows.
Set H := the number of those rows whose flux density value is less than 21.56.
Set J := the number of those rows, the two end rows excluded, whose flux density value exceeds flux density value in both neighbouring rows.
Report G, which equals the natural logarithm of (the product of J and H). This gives 3.4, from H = 10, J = 3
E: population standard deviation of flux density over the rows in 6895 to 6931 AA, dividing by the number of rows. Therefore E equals 0.67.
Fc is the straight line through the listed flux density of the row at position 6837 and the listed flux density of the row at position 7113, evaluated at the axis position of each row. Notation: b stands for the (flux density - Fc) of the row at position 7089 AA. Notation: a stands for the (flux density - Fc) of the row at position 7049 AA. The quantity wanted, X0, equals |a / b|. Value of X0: 1.8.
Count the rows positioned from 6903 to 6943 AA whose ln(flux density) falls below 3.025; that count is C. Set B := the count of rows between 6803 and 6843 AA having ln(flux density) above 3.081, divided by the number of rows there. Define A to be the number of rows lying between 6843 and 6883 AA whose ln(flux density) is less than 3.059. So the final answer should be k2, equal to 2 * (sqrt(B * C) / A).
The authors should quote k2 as 0.50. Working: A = 4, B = 0.50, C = 2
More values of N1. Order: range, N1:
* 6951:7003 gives 23.08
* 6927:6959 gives 22.23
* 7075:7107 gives 21.91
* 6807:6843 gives 22.46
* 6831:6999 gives 23.08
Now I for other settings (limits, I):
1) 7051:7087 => 0.59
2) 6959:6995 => 0.88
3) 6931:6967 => 0.65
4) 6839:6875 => 0.77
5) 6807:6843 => 0.65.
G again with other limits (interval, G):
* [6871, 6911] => 2.5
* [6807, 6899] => 3.3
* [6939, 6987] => 3.2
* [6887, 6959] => 4.0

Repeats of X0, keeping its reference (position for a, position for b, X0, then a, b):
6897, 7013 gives 3.2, 1.8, -0.6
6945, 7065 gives 0.0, 0.0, -0.9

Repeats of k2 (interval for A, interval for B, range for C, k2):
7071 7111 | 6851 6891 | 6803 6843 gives 0.30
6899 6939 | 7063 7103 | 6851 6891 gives 0.21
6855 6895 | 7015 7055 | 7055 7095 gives 0.35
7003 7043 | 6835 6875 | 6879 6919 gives 0.24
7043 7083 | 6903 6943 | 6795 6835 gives 0.16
